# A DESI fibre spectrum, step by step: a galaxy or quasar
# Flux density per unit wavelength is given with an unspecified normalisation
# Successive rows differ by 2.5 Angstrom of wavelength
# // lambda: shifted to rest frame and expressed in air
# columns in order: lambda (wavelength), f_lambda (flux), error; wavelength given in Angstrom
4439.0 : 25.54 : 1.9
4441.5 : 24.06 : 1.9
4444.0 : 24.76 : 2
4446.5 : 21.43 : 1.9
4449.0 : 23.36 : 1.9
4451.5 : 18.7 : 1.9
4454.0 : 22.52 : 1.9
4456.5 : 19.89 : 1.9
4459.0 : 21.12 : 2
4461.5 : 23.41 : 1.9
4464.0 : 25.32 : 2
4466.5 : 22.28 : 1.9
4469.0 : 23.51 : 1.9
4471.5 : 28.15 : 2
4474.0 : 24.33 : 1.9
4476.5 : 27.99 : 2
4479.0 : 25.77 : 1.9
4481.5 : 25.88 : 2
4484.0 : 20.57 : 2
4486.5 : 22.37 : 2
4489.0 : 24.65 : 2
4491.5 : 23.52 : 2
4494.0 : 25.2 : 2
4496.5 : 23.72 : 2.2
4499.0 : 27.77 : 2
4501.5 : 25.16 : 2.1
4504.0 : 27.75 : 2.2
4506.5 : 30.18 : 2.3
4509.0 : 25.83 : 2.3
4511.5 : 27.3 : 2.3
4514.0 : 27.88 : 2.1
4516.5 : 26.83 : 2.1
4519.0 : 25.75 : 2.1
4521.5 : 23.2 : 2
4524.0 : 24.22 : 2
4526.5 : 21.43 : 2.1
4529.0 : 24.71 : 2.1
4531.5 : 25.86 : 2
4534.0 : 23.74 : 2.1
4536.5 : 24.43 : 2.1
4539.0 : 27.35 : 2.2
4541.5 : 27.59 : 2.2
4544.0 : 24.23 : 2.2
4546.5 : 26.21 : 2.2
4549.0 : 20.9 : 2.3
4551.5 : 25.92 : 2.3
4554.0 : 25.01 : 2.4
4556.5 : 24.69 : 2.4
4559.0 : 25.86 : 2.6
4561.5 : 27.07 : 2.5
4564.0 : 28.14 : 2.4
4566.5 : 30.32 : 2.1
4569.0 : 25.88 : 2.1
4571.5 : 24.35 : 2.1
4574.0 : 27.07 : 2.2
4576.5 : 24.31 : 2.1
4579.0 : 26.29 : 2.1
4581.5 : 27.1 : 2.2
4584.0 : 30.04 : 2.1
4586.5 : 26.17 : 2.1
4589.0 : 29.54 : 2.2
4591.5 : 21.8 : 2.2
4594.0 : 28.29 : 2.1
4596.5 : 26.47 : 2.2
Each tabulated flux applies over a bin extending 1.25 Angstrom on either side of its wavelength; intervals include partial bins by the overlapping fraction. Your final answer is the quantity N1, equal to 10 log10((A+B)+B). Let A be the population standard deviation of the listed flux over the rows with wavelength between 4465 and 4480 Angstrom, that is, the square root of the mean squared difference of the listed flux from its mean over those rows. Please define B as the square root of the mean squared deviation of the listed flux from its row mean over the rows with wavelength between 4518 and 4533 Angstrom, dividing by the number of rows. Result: 7.21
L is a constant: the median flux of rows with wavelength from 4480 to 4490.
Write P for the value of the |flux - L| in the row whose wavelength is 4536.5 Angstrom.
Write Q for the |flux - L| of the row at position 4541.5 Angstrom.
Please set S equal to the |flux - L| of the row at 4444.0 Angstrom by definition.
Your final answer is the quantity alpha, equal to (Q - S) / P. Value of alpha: 3.1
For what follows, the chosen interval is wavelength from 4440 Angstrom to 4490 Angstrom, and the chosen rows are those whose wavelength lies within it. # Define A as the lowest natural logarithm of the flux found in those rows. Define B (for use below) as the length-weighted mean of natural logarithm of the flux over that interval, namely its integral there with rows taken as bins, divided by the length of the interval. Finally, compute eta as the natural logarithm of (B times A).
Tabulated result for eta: 2.223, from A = 2.93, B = 3.15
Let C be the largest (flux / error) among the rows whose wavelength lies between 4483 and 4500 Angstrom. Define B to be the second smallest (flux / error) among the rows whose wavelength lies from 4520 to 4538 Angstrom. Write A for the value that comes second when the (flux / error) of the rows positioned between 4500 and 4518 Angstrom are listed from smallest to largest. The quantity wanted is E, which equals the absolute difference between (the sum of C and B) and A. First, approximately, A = 11.9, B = 11.3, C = 13.9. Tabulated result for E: 13.3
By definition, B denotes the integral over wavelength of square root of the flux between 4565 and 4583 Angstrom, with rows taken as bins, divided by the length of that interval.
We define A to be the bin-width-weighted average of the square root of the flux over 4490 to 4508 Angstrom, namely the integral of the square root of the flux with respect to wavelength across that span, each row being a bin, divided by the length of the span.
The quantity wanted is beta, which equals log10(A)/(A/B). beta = 0.714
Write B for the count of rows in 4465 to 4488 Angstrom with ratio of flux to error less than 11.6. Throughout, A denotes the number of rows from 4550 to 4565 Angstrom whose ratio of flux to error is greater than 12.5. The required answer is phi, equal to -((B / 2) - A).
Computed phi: -1.0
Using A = 0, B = 2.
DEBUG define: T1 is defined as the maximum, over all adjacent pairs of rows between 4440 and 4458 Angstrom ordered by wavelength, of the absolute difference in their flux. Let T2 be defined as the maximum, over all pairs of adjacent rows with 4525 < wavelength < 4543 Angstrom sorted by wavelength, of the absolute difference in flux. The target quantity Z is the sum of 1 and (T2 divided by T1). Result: 1.70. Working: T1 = 4.66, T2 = 3.3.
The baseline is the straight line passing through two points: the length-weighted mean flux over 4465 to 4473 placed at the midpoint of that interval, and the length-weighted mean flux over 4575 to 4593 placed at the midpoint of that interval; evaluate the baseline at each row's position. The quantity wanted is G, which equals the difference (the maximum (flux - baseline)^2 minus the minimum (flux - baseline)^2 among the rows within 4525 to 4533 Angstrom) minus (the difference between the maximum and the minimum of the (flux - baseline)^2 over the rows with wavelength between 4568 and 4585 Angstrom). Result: 5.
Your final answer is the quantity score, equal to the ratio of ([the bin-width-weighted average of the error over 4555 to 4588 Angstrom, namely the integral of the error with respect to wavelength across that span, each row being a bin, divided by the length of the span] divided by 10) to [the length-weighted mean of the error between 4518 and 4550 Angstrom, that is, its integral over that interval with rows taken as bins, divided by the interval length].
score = 0.105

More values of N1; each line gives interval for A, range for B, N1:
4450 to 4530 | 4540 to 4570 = 8.49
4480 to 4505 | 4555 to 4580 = 7.54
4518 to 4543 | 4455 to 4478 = 8.52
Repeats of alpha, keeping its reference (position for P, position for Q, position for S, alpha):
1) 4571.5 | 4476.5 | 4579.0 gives 2.0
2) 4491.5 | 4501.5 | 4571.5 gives 81.0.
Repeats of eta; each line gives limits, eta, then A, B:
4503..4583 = 2.290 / 3.04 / 3.25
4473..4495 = 2.268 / 3.02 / 3.19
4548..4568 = 2.292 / 3.04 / 3.26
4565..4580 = 2.345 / 3.19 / 3.27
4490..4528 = 2.296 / 3.06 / 3.24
